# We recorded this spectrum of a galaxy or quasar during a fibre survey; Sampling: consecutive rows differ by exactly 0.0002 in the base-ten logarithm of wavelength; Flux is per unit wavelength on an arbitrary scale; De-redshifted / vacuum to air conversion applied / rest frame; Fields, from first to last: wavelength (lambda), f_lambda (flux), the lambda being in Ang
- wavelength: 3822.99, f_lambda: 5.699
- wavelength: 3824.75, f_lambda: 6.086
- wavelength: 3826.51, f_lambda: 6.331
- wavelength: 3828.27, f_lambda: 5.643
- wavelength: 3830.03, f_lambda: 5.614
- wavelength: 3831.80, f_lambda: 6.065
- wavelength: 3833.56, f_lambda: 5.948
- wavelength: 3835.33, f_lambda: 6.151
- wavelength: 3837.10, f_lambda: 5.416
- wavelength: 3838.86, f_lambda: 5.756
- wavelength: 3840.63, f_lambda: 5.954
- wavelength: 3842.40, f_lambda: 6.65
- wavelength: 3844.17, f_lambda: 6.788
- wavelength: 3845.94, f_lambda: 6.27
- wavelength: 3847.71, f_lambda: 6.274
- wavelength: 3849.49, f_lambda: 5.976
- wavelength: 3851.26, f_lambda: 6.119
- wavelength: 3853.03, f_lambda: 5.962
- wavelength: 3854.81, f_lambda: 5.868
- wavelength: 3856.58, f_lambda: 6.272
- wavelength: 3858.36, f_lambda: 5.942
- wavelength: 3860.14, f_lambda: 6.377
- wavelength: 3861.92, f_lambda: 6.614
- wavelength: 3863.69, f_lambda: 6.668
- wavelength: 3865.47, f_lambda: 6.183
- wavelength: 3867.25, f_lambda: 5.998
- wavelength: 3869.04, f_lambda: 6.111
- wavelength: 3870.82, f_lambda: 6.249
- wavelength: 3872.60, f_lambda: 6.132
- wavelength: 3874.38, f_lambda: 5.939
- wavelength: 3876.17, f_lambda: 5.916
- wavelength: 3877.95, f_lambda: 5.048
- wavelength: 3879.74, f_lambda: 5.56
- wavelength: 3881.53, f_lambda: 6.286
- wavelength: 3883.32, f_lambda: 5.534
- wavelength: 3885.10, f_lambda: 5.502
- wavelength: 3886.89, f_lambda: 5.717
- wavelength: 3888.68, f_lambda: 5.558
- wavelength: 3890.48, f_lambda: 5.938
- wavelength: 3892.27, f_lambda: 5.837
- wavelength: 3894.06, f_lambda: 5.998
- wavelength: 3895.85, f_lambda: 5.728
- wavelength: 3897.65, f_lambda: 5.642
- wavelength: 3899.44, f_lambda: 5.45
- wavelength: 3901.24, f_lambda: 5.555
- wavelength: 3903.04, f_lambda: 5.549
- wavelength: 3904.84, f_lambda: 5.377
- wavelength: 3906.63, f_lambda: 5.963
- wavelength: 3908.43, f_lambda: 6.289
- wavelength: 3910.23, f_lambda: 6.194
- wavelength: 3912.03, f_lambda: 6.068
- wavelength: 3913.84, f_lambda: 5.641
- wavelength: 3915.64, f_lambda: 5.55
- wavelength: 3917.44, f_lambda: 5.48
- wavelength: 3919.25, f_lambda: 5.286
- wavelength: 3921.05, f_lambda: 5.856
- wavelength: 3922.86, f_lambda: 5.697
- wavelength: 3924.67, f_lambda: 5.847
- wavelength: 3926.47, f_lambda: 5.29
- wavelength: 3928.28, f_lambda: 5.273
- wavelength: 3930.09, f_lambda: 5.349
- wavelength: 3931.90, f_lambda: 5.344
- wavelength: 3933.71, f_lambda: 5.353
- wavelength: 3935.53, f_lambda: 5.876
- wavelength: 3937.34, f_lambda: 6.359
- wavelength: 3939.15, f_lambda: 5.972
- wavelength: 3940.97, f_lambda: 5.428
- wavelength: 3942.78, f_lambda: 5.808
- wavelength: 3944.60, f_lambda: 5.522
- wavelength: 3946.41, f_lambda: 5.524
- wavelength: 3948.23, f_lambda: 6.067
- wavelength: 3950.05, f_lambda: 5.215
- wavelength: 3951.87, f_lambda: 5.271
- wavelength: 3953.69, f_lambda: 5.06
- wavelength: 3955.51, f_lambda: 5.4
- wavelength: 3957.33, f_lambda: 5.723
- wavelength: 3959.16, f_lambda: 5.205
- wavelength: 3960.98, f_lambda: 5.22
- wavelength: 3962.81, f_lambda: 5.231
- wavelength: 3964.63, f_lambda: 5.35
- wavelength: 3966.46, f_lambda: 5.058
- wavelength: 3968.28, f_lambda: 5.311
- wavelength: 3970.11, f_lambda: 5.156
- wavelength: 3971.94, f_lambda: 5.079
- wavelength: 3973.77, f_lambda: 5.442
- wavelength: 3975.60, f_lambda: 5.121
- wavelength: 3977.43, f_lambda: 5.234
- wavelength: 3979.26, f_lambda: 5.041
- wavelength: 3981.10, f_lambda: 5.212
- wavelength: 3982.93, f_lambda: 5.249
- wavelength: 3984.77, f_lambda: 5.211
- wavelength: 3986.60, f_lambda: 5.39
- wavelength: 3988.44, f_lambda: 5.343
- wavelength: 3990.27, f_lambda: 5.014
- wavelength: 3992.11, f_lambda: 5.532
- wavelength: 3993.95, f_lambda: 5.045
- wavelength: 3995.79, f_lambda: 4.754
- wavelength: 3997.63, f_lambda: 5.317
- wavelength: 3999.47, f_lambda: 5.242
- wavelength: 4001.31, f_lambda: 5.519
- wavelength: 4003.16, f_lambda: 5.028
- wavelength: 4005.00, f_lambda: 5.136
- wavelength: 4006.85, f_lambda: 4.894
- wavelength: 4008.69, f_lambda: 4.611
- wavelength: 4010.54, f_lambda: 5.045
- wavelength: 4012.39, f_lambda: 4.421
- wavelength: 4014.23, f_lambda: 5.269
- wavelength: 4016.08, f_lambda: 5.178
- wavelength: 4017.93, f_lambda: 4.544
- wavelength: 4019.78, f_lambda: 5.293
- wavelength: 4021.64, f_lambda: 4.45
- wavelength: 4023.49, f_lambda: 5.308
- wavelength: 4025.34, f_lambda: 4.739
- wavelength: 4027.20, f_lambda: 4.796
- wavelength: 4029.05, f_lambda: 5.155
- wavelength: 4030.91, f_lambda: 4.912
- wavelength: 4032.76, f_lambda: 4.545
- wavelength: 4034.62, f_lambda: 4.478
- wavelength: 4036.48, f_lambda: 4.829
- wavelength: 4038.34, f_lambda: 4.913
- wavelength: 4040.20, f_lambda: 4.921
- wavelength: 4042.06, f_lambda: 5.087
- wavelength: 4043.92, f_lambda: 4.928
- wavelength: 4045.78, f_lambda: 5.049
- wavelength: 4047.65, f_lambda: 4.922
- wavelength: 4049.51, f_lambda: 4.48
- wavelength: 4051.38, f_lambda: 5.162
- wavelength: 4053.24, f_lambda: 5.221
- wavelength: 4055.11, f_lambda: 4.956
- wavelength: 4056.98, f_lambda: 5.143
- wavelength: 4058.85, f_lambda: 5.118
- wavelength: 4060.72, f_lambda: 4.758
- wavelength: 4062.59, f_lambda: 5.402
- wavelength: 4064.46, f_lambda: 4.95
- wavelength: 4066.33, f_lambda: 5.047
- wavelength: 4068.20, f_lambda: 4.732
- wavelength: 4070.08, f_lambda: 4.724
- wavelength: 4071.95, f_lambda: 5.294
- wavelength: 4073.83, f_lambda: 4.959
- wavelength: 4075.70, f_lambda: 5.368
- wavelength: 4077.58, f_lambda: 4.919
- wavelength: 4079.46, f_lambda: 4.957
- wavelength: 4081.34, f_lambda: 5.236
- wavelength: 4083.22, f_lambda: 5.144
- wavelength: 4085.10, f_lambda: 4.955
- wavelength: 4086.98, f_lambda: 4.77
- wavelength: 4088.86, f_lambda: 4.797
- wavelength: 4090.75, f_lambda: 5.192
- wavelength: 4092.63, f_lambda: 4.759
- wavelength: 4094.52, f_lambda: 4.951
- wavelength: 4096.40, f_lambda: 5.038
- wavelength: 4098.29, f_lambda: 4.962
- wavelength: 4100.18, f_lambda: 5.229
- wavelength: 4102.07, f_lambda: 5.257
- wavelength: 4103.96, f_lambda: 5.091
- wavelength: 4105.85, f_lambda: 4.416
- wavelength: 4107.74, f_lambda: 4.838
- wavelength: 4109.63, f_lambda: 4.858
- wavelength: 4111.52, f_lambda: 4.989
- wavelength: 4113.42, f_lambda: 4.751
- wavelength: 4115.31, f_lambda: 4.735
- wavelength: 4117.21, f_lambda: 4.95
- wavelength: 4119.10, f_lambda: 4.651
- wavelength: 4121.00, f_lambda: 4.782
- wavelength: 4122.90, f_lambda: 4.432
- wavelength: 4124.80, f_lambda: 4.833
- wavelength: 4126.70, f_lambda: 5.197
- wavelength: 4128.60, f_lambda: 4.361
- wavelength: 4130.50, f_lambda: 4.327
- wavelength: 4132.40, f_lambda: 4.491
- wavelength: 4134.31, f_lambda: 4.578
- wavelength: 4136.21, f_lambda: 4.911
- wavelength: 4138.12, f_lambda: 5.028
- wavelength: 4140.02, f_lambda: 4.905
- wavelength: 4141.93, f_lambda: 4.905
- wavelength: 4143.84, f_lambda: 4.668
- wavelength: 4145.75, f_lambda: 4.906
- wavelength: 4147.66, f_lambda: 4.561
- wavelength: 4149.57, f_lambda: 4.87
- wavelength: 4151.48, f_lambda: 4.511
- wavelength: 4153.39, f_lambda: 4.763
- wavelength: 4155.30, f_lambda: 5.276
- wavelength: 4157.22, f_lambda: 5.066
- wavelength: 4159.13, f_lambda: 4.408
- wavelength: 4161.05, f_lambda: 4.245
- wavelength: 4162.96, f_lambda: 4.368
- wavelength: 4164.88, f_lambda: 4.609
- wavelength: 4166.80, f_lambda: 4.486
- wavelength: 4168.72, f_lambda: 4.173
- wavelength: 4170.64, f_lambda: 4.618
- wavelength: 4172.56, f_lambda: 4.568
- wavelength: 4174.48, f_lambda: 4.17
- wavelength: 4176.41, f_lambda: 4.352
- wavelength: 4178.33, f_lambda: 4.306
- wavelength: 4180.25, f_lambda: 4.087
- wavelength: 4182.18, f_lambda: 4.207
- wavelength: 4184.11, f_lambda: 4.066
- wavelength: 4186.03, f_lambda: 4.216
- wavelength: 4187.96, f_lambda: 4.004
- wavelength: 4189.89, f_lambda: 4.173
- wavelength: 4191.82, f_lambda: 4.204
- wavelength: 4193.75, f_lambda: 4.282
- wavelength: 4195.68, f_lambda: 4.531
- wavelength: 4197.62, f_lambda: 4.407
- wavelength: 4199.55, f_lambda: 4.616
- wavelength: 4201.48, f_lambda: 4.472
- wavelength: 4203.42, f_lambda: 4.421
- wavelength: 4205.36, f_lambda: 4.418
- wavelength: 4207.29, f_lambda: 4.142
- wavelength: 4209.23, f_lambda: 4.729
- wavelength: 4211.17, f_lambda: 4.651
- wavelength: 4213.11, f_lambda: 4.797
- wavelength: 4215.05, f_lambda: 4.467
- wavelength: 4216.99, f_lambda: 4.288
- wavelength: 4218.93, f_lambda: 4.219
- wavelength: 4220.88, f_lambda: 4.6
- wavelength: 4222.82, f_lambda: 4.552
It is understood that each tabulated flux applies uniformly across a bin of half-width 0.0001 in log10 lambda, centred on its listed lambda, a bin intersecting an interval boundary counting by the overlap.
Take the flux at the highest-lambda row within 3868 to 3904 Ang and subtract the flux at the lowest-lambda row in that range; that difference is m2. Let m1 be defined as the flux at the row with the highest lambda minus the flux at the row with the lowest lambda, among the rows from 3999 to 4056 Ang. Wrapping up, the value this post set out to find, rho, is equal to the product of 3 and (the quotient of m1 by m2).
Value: 1.5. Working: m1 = -0.29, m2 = -0.6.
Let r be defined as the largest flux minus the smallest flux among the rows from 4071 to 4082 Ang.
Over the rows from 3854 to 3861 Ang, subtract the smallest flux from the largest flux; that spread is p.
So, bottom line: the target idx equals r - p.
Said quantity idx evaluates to -0.06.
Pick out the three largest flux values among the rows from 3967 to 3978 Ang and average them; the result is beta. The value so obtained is 5.33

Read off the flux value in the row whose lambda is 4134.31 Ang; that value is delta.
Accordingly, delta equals 4.578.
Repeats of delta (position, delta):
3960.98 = 5.22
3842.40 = 6.65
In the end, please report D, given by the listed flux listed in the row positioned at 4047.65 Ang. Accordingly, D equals 4.922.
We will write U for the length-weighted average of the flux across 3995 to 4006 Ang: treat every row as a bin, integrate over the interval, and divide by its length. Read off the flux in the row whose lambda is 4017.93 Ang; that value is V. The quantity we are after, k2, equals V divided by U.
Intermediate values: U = 5.2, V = 4.544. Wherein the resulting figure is 0.88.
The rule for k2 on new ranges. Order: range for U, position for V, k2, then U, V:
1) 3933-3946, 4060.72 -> 0.83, 5.8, 4.758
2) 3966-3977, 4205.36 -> 0.85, 5.2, 4.418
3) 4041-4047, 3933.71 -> 1.07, 5.0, 5.353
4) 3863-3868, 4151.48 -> 0.72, 6.3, 4.511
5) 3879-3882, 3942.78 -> 0.99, 5.9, 5.808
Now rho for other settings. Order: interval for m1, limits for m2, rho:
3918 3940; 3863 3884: -1.8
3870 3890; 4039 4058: -9.3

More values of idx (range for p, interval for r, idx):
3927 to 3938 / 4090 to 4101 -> -0.62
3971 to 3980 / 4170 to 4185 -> 0.15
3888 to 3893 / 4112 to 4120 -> -0.08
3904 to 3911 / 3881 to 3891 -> -0.13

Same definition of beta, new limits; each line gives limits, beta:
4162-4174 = 4.60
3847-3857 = 6.22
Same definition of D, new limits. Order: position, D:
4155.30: 5.276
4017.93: 4.544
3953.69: 5.06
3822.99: 5.699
